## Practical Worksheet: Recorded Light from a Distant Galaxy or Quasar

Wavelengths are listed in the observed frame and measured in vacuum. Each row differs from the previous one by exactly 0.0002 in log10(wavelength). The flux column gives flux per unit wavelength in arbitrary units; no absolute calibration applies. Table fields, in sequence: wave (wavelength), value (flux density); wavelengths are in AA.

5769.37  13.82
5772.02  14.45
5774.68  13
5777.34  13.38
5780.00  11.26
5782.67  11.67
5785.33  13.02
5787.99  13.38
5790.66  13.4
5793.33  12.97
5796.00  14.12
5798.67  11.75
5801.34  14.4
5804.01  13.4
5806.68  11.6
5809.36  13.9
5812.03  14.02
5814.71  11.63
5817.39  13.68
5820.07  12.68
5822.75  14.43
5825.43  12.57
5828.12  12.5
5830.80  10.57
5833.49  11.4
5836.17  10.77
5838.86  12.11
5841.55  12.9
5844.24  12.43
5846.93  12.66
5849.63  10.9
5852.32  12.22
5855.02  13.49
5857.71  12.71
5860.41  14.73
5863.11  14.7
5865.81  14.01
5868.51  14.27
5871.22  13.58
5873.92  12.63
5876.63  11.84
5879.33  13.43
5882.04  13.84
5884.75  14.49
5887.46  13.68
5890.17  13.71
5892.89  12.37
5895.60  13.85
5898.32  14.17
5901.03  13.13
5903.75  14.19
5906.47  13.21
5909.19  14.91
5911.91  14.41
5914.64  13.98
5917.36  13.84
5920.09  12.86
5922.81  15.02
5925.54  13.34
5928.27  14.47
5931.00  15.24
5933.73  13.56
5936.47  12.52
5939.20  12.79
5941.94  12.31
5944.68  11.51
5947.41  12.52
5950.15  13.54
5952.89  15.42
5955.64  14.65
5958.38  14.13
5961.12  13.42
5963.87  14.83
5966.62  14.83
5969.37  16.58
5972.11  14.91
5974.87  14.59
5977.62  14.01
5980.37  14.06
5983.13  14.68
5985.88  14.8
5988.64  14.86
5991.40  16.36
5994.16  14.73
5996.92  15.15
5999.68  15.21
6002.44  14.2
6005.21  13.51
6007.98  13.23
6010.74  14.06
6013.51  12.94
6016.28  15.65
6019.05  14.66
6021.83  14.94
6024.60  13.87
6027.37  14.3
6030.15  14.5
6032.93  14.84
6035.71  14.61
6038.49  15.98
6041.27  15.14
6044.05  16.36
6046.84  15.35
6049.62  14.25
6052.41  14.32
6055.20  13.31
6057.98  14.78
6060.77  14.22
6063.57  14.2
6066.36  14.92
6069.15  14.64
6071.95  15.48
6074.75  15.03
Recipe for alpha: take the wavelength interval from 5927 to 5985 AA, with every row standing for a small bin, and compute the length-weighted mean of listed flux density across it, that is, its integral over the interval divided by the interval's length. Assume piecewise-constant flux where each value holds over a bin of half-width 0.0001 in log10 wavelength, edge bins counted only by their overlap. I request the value 14.0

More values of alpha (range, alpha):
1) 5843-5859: 12.4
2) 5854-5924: 13.7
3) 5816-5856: 12.3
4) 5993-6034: 14.4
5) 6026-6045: 15.1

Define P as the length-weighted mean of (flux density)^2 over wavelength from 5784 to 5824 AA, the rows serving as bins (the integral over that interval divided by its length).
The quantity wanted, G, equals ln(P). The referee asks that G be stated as 5.17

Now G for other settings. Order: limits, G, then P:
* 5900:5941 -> 5.26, 192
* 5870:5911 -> 5.22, 184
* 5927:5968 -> 5.24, 189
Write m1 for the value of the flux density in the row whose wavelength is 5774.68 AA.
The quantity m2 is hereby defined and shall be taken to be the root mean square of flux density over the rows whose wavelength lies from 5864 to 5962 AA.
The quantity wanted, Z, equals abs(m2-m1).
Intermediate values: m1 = 13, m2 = 13.7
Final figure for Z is 0.67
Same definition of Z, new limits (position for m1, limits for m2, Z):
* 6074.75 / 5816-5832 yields 2.24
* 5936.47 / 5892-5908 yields 0.98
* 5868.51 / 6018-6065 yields 0.43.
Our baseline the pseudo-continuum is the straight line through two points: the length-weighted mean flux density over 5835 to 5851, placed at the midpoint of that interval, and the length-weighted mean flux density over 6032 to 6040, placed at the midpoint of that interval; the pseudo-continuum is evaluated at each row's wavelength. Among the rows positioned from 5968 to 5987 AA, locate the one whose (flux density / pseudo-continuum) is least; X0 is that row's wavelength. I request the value 5977.62 AA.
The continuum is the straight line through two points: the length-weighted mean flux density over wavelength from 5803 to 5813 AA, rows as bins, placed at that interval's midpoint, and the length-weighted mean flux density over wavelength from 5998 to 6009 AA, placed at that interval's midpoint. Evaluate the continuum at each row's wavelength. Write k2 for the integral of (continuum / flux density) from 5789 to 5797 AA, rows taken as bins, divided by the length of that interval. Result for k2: 0.98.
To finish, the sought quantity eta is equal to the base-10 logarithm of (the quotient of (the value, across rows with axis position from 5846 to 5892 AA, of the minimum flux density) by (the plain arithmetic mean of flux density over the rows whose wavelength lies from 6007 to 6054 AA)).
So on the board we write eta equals -0.13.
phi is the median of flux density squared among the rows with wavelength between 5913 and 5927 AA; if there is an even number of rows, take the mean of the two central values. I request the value 192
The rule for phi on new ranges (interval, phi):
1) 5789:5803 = 180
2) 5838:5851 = 155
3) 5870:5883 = 180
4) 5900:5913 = 201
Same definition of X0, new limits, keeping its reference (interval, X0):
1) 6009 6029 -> 6013.51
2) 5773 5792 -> 5780.00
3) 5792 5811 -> 5806.68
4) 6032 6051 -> 6049.62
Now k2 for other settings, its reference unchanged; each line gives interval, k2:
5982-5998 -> 0.93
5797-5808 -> 1.04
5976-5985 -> 0.98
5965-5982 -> 0.94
